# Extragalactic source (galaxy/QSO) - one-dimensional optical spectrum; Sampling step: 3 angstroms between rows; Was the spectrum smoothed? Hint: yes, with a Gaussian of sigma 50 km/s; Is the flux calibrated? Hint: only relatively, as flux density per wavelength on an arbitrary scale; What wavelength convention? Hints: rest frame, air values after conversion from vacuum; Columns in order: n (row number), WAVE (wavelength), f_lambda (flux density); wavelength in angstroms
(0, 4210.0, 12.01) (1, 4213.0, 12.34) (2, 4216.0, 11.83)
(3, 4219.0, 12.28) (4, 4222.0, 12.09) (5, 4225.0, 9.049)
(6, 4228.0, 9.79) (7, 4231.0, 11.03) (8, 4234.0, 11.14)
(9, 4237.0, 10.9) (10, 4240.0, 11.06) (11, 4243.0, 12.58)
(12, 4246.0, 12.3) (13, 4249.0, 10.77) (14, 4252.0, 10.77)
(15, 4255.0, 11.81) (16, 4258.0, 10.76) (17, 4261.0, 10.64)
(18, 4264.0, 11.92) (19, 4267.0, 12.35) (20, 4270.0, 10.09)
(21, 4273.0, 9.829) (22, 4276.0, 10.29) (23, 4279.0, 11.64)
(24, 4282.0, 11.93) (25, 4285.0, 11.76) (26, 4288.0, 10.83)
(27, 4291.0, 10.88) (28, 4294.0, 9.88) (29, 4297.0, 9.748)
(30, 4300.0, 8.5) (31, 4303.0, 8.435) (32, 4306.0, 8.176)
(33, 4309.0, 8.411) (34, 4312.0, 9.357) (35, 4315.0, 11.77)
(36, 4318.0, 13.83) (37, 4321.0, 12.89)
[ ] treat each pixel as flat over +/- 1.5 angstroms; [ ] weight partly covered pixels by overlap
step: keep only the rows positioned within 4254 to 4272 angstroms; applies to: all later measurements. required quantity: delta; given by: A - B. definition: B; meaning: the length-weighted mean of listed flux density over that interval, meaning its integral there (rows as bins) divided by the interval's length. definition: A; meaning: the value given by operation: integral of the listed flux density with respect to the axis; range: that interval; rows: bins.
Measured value 191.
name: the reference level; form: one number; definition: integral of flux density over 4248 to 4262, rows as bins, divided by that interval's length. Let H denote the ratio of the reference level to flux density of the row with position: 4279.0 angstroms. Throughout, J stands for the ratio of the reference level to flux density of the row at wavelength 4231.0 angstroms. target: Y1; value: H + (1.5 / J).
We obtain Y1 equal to 2.45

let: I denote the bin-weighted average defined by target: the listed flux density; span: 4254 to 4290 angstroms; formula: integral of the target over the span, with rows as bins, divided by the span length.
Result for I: 11.1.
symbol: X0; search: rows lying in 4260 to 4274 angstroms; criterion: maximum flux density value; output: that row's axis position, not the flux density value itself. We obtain 4267.0 angstroms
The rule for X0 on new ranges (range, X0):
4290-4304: 4291.0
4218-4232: 4219.0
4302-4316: 4315.0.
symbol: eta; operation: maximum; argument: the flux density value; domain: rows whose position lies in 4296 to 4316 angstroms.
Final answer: 11.77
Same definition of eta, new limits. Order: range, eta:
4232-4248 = 12.58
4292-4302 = 9.88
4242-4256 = 12.58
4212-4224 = 12.34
